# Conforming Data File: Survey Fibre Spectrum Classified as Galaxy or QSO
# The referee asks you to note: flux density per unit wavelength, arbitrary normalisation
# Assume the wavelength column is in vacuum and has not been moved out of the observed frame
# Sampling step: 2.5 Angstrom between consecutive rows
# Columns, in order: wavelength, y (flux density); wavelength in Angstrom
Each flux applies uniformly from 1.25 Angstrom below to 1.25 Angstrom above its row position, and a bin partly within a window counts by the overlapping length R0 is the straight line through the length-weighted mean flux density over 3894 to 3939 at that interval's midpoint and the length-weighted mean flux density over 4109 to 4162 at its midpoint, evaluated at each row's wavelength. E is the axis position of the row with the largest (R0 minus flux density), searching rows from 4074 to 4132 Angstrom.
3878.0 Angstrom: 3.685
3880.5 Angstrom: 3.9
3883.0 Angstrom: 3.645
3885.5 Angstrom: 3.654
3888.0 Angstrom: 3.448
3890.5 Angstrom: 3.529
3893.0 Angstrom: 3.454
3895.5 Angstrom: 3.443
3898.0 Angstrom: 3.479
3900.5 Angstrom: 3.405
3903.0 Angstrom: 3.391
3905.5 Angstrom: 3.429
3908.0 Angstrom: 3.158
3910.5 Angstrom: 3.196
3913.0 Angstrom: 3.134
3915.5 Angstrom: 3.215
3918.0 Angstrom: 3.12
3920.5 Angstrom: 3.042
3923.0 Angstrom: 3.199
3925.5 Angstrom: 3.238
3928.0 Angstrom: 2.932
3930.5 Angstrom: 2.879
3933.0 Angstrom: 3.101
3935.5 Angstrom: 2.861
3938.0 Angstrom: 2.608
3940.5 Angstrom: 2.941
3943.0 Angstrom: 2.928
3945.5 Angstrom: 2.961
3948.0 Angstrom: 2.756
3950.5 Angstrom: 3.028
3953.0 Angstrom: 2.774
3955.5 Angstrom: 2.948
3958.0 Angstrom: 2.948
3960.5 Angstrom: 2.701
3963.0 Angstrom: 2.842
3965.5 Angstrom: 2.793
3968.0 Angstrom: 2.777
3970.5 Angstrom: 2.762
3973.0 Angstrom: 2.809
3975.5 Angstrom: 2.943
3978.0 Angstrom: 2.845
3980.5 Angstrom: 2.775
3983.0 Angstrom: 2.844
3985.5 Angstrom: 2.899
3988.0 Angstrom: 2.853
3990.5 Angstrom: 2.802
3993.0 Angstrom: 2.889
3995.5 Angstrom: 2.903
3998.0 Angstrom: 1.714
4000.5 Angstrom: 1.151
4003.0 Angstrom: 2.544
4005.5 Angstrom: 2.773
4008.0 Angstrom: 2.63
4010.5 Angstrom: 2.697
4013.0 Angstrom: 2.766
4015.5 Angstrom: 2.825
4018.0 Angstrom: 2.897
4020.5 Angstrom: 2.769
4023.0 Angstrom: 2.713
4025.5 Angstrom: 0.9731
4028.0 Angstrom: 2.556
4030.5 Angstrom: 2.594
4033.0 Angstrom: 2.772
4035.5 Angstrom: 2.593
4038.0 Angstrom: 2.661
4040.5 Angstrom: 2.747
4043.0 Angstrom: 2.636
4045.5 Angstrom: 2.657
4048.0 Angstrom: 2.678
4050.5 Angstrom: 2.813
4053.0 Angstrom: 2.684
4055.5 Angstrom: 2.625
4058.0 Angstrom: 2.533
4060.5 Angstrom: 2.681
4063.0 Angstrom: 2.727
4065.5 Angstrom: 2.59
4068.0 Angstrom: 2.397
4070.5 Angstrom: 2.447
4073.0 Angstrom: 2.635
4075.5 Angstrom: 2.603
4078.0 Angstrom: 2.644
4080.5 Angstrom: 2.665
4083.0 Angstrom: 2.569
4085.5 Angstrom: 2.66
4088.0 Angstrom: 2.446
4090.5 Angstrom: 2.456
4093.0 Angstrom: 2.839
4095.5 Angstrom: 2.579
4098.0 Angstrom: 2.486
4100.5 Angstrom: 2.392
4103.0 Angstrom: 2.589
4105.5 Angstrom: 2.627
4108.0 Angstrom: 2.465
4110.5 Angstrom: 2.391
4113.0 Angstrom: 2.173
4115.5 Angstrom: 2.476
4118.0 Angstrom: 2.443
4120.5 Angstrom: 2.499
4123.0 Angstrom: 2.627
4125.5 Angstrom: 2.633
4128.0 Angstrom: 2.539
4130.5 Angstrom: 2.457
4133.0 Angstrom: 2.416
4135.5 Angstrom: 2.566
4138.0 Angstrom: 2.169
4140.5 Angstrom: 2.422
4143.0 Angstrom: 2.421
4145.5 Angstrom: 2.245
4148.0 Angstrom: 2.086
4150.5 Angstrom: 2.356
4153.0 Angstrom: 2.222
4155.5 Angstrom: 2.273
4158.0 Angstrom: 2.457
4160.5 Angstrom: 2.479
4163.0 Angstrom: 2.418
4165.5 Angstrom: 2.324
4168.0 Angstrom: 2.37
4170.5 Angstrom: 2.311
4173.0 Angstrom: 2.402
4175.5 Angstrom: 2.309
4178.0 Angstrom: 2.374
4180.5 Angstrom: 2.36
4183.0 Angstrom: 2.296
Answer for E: 4113.0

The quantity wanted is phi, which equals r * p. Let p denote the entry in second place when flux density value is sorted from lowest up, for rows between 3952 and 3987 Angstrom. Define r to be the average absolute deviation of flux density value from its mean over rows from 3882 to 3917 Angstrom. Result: 0.35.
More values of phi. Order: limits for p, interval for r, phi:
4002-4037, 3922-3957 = 0.30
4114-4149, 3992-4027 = 1.08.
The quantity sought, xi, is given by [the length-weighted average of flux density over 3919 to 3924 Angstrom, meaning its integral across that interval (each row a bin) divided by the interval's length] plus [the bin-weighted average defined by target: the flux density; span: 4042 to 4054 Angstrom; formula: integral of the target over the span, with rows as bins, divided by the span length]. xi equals 5.8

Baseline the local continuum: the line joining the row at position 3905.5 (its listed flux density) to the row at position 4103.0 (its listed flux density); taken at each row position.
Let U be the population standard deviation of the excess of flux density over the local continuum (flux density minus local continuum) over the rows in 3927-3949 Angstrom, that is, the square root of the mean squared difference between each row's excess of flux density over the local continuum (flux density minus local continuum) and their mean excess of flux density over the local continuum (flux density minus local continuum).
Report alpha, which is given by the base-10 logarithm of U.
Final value -0.90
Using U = 0.13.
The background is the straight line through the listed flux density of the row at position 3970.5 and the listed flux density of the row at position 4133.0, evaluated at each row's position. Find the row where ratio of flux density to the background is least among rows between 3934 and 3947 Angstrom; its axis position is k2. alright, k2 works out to 3938.0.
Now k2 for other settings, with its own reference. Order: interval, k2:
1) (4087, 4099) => 4088.0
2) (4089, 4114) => 4113.0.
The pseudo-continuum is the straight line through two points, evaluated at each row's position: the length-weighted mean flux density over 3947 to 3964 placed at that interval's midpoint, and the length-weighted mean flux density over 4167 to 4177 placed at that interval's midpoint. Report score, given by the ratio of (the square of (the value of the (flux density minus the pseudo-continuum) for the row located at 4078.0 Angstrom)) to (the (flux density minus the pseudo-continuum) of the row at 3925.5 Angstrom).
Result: 0.0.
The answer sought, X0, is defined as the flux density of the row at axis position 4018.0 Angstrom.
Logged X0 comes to 2.897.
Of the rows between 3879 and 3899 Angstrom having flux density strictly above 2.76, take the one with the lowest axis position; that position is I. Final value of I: 3880.5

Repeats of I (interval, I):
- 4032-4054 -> 4033.0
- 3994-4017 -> 3995.5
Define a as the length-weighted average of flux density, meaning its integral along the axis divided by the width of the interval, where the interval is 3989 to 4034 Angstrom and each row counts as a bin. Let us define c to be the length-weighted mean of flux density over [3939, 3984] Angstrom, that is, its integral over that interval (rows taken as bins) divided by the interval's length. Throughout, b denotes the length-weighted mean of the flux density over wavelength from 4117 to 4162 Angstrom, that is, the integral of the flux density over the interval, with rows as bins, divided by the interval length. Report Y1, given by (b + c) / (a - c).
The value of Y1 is -15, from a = 2.5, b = 2.4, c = 2.85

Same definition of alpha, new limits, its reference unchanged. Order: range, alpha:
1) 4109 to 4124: -0.82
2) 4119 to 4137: -1.15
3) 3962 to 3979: -1.17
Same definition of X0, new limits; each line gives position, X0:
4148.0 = 2.086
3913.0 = 3.134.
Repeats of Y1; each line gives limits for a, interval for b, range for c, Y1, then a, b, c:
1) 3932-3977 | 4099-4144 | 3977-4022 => 24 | 2.9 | 2.5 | 2.64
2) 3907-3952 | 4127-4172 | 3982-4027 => 10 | 3.0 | 2.4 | 2.53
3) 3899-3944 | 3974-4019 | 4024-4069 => 9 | 3.1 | 2.7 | 2.55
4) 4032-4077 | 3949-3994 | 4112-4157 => 21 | 2.6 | 2.8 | 2.39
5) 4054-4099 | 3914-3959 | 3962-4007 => -78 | 2.6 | 3.0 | 2.66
